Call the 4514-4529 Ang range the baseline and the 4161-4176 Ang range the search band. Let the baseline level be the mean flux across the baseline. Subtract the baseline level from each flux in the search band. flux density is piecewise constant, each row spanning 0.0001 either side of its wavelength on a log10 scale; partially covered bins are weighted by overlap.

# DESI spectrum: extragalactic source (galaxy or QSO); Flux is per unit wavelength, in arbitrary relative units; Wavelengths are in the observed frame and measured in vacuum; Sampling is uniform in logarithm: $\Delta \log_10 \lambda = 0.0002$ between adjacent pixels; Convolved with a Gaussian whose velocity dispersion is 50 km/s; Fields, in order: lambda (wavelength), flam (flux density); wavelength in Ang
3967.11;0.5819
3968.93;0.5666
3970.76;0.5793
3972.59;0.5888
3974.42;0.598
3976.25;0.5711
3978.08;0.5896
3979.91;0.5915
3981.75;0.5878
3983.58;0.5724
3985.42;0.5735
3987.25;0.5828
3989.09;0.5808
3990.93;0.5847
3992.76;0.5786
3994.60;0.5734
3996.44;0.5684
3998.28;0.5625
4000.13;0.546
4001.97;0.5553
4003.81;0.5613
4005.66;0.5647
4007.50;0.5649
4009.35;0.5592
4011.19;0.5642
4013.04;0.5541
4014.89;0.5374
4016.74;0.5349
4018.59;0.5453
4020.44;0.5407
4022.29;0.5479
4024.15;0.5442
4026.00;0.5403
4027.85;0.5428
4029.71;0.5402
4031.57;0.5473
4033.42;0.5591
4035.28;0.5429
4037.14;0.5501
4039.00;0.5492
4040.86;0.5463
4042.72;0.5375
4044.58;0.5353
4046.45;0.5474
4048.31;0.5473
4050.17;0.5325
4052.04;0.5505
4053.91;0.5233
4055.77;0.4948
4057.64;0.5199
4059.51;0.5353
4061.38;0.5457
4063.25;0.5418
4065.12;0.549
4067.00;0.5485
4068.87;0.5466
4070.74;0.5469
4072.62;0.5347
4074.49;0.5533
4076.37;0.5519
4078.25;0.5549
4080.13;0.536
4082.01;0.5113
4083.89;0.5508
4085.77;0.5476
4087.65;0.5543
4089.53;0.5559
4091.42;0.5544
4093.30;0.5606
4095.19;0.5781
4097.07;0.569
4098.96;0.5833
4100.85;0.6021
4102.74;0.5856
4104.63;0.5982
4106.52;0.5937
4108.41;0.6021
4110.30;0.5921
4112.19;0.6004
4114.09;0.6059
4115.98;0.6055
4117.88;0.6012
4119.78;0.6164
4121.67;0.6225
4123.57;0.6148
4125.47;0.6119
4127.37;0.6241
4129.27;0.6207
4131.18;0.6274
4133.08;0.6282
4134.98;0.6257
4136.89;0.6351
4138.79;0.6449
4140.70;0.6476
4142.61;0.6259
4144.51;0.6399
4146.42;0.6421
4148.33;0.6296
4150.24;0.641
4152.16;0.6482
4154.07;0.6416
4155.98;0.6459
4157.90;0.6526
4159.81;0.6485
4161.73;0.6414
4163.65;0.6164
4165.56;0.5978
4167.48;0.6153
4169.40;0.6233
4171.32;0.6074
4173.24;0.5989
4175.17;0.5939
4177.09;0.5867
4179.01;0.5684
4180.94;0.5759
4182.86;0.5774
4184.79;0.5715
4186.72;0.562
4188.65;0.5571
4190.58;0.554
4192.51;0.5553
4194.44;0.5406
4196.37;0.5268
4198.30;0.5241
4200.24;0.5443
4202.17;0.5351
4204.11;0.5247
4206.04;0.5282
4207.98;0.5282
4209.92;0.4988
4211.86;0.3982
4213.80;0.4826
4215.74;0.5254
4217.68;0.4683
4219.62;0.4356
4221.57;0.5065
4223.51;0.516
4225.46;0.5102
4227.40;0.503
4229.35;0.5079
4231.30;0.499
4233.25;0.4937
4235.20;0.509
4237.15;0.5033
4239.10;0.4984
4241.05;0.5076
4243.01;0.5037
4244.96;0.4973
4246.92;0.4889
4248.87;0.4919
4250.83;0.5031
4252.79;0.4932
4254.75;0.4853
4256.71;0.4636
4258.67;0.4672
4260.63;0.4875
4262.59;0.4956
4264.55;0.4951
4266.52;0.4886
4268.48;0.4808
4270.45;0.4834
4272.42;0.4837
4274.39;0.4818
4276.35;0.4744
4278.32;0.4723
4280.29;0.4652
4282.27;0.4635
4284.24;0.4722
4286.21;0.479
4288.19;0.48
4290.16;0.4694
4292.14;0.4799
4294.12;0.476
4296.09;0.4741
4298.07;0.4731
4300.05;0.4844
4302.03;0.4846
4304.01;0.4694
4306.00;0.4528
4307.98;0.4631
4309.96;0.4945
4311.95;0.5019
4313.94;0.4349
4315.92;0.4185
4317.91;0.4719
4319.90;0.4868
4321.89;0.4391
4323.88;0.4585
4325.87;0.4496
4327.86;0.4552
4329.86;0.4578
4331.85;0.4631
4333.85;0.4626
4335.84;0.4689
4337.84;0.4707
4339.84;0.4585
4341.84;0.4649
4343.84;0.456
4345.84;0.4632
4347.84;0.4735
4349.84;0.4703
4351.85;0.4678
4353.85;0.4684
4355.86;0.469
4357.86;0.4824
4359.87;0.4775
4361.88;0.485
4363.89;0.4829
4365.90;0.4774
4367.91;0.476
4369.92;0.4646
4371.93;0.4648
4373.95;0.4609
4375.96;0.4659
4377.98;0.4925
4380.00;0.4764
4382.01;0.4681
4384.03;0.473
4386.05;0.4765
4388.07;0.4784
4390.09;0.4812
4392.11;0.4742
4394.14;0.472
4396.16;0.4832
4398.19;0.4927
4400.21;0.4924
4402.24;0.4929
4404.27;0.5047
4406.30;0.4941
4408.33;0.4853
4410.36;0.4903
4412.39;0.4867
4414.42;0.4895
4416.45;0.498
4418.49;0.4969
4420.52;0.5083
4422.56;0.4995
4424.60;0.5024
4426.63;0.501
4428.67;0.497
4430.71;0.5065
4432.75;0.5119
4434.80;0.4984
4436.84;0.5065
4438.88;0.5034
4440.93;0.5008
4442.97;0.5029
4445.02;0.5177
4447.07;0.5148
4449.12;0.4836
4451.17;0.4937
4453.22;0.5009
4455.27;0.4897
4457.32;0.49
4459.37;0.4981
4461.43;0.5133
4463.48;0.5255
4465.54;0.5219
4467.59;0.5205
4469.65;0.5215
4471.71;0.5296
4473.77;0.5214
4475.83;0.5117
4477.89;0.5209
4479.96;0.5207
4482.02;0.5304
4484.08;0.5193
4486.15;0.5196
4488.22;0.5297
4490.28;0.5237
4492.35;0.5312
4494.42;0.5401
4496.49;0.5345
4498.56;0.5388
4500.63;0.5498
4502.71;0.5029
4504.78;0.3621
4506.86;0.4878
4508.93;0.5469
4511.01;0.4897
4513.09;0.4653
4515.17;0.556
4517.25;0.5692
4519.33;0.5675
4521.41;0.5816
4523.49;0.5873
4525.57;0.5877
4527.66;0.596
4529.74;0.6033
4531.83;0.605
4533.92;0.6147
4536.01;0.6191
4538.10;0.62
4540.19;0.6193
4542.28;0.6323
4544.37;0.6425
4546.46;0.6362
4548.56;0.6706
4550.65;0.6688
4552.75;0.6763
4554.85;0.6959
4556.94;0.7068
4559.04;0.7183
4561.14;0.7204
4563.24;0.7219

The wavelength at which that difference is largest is 4161.73 Ang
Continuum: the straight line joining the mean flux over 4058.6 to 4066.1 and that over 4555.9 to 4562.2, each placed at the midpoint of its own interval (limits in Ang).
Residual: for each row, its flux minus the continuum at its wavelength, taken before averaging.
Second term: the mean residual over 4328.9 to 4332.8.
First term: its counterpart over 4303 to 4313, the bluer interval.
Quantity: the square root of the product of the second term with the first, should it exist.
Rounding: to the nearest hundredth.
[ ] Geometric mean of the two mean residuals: 0.16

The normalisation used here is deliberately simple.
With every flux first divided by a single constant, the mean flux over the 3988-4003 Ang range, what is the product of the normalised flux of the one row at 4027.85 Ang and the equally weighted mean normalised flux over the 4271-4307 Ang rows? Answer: 0.80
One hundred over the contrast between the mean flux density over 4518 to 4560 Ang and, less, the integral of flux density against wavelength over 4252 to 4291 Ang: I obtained -5.5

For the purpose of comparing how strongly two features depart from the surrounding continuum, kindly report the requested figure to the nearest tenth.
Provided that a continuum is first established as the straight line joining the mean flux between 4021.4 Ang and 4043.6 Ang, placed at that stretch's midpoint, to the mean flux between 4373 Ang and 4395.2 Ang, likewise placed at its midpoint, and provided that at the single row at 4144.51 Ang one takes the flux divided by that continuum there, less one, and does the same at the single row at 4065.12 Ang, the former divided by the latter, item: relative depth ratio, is 12.1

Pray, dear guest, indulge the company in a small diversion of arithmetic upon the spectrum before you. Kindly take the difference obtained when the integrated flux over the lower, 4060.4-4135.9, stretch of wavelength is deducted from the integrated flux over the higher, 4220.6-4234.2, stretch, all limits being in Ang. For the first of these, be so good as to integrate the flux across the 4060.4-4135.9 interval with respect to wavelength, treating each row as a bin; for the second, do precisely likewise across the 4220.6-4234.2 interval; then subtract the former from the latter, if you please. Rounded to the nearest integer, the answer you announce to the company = -37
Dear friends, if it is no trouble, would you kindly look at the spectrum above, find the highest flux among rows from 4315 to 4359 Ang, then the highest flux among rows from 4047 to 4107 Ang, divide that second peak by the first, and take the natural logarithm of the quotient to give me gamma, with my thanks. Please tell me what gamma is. 0.21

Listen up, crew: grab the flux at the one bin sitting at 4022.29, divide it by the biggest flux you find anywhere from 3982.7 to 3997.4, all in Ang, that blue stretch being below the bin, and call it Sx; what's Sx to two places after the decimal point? 0.94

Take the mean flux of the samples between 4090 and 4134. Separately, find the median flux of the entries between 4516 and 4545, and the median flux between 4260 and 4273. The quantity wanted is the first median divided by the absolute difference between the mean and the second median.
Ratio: 5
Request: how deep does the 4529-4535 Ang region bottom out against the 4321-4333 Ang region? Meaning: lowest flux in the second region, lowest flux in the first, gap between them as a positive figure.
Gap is 0.16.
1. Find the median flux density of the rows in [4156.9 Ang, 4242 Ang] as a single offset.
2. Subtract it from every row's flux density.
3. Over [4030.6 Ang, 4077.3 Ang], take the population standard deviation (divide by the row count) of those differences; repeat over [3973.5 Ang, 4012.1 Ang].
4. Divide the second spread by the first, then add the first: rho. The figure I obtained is 1.0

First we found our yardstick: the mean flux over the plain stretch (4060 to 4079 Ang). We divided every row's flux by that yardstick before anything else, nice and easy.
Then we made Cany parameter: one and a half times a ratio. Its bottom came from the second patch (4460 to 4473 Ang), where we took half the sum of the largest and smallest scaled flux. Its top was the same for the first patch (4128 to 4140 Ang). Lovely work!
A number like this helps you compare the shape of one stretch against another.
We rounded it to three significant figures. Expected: 1.82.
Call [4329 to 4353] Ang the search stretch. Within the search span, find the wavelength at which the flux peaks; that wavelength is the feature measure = 4347.84 Ang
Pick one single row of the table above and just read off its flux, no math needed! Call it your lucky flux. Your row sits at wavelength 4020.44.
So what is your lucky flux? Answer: 0.5407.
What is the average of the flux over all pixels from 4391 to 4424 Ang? 0.49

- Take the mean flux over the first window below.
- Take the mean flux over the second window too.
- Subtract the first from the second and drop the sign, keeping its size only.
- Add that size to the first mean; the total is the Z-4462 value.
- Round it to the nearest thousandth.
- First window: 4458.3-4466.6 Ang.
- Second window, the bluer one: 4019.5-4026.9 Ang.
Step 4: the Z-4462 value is 0.543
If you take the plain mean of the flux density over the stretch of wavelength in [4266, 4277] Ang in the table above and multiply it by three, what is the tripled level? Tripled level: 1.4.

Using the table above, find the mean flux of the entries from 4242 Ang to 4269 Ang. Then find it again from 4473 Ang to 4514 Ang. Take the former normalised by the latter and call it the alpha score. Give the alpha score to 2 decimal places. 0.95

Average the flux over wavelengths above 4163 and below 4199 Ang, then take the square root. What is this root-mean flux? 0.759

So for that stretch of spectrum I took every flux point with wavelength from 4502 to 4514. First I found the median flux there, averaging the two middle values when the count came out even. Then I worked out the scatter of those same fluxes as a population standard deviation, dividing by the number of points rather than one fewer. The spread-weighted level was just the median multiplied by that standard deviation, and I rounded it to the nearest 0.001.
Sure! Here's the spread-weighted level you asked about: 0.028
